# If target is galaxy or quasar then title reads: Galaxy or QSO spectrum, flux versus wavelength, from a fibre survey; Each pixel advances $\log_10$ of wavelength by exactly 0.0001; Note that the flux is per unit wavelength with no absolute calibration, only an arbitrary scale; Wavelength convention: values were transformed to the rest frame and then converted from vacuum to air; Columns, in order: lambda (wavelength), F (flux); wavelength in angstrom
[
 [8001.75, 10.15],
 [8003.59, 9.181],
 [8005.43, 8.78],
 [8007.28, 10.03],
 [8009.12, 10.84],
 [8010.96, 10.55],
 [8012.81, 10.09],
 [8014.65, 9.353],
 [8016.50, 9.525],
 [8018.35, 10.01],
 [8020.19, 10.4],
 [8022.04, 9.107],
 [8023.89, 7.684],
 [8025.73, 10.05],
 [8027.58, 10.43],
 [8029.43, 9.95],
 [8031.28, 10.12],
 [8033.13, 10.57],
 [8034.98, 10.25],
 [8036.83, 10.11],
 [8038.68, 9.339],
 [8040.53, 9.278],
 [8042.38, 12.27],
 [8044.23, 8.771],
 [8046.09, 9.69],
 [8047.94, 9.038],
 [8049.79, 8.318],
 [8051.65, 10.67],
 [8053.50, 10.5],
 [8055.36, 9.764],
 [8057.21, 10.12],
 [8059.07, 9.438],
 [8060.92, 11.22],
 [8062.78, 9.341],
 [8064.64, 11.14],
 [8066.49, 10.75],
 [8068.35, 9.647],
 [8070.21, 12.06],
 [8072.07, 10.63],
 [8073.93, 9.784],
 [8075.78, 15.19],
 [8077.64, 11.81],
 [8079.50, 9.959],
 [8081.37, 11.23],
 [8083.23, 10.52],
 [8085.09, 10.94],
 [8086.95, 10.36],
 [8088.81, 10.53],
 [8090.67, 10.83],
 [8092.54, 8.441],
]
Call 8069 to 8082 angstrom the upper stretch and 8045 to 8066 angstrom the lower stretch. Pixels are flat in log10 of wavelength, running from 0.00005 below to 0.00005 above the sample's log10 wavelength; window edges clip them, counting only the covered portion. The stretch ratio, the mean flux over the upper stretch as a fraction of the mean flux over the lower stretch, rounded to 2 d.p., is 1.16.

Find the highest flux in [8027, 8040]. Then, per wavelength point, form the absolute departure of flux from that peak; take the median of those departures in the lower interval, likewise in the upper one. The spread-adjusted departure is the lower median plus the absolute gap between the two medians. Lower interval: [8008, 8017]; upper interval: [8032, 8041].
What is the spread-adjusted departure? 0.5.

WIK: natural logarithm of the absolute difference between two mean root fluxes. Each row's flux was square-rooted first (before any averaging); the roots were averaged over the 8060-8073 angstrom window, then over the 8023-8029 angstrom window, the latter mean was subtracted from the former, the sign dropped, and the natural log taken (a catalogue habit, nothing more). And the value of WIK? -1.6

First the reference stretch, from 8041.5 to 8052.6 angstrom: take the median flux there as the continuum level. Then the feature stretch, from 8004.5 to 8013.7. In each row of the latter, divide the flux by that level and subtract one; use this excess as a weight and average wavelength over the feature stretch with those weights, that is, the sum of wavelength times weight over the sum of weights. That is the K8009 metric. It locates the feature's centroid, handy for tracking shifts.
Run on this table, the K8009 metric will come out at 8010.8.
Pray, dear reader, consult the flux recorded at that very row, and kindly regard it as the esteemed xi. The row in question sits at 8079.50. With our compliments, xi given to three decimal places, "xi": 9.959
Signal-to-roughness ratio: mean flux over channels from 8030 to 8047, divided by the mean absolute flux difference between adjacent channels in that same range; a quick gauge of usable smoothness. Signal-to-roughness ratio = 8.8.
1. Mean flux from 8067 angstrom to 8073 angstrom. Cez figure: 10.8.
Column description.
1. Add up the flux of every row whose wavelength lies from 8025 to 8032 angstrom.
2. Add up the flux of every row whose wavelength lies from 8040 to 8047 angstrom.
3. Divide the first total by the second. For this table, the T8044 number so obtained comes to 1.01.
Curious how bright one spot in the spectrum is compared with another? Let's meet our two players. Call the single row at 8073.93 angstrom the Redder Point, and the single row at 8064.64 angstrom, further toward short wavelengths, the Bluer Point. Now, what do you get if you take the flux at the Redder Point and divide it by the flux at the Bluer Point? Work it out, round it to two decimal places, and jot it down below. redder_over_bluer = 0.88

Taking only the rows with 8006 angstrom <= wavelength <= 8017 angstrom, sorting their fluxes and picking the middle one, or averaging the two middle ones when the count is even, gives 10.1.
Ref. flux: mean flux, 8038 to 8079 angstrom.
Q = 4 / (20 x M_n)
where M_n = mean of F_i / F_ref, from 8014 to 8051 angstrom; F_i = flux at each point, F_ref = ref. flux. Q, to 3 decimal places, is 0.214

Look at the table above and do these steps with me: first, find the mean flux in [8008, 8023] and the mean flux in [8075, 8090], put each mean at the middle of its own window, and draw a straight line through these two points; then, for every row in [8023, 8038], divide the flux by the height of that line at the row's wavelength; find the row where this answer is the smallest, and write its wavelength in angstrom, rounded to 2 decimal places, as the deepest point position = 8023.89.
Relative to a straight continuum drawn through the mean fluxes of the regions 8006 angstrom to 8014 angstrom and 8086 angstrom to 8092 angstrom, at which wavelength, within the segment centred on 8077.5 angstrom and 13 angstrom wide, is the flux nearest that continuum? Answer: 8083.23 angstrom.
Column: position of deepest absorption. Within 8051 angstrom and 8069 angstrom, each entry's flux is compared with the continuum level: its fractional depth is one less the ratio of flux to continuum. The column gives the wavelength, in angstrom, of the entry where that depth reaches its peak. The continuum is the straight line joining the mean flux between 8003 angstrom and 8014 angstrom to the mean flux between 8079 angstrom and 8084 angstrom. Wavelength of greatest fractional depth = 8062.78 angstrom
